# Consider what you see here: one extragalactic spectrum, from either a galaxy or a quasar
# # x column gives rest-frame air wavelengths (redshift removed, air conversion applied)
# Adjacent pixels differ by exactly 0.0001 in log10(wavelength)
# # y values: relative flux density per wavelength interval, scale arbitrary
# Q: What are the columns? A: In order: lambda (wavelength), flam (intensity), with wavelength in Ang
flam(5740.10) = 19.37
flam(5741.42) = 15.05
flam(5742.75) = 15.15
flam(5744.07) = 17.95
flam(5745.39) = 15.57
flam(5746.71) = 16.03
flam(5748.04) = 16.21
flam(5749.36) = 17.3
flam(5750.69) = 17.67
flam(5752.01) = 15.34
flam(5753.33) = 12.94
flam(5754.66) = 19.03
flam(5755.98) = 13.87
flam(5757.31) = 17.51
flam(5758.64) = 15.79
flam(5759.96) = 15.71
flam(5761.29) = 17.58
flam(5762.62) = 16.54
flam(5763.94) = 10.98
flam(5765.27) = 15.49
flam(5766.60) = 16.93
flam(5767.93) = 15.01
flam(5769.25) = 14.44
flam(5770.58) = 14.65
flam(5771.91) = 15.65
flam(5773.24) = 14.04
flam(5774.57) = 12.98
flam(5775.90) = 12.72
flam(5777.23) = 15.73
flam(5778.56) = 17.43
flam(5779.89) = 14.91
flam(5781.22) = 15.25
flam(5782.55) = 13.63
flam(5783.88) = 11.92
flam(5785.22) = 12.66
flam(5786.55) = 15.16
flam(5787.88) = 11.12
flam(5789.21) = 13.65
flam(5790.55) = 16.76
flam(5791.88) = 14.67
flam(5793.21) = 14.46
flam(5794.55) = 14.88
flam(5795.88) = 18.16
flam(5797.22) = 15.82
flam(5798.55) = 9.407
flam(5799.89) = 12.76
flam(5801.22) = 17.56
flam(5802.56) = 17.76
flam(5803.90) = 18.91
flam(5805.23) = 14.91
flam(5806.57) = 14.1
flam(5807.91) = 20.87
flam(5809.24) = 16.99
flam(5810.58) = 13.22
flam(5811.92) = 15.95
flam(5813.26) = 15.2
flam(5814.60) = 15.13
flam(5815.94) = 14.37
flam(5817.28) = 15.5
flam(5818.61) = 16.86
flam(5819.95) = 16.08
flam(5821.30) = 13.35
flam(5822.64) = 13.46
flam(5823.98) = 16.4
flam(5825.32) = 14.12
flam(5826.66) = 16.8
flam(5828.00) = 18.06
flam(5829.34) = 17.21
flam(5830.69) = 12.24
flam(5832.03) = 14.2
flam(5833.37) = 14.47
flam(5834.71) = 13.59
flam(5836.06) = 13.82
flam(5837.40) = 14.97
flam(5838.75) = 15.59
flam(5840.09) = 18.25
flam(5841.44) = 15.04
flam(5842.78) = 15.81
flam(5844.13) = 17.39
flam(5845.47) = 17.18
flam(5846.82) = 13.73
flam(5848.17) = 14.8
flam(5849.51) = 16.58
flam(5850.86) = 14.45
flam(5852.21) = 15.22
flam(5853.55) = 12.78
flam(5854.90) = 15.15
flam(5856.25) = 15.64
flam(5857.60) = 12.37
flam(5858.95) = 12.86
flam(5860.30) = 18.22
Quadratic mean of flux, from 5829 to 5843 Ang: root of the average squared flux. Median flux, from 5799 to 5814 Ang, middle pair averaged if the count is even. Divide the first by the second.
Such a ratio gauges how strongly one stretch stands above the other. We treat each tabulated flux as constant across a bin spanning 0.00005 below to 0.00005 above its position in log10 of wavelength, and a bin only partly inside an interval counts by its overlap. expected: 0.95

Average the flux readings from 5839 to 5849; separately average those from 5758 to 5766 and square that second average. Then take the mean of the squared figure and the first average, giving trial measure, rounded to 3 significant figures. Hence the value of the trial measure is 126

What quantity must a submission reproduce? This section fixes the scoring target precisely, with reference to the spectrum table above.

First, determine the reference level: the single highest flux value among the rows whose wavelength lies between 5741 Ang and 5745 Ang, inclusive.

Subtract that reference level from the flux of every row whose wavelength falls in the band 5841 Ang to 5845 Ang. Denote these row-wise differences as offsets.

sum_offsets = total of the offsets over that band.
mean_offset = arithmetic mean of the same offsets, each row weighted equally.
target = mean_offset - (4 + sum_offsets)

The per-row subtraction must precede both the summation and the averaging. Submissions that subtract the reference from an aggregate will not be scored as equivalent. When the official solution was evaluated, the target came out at 0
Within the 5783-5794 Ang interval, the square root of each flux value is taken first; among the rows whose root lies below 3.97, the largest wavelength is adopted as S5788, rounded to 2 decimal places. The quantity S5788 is 5793.21 Ang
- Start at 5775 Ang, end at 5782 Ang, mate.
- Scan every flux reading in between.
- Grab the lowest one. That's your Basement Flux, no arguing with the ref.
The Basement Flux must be 12.72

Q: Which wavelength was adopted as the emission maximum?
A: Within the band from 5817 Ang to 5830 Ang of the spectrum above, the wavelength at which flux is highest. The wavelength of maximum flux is 5828.00 Ang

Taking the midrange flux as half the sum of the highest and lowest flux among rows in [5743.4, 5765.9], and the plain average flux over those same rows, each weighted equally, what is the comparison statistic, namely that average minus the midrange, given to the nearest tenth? 1.0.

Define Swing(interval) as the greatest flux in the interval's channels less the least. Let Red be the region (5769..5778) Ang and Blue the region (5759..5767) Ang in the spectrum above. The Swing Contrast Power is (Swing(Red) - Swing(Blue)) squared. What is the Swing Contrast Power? 13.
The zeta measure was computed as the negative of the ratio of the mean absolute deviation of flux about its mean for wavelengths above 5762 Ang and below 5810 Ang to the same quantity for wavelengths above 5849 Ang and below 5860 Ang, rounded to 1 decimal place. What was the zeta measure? -1.4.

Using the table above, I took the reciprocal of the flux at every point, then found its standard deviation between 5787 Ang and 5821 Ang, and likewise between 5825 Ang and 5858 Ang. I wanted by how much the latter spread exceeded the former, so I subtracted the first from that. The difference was -0.005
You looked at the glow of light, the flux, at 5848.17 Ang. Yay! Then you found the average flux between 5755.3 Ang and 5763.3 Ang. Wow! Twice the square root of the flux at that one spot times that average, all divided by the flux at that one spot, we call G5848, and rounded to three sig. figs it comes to 2.09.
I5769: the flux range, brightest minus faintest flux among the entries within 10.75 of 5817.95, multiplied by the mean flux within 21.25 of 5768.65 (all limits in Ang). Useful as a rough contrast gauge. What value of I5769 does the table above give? 115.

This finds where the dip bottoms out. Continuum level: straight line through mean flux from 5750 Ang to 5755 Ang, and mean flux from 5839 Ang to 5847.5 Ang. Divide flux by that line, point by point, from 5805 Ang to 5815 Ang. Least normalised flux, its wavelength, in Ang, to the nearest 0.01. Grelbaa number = 5810.58 Ang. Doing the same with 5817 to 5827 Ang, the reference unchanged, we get 5821.30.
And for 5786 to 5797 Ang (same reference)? 5787.88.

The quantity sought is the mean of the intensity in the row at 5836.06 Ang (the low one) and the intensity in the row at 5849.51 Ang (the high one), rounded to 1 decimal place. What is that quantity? 15.2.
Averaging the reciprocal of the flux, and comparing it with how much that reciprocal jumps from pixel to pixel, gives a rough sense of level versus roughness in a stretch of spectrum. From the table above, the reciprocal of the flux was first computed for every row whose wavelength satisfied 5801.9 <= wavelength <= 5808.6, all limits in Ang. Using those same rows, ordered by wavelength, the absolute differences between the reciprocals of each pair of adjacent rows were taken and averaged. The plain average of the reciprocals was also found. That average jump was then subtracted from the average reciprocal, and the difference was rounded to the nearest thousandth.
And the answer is 0.048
